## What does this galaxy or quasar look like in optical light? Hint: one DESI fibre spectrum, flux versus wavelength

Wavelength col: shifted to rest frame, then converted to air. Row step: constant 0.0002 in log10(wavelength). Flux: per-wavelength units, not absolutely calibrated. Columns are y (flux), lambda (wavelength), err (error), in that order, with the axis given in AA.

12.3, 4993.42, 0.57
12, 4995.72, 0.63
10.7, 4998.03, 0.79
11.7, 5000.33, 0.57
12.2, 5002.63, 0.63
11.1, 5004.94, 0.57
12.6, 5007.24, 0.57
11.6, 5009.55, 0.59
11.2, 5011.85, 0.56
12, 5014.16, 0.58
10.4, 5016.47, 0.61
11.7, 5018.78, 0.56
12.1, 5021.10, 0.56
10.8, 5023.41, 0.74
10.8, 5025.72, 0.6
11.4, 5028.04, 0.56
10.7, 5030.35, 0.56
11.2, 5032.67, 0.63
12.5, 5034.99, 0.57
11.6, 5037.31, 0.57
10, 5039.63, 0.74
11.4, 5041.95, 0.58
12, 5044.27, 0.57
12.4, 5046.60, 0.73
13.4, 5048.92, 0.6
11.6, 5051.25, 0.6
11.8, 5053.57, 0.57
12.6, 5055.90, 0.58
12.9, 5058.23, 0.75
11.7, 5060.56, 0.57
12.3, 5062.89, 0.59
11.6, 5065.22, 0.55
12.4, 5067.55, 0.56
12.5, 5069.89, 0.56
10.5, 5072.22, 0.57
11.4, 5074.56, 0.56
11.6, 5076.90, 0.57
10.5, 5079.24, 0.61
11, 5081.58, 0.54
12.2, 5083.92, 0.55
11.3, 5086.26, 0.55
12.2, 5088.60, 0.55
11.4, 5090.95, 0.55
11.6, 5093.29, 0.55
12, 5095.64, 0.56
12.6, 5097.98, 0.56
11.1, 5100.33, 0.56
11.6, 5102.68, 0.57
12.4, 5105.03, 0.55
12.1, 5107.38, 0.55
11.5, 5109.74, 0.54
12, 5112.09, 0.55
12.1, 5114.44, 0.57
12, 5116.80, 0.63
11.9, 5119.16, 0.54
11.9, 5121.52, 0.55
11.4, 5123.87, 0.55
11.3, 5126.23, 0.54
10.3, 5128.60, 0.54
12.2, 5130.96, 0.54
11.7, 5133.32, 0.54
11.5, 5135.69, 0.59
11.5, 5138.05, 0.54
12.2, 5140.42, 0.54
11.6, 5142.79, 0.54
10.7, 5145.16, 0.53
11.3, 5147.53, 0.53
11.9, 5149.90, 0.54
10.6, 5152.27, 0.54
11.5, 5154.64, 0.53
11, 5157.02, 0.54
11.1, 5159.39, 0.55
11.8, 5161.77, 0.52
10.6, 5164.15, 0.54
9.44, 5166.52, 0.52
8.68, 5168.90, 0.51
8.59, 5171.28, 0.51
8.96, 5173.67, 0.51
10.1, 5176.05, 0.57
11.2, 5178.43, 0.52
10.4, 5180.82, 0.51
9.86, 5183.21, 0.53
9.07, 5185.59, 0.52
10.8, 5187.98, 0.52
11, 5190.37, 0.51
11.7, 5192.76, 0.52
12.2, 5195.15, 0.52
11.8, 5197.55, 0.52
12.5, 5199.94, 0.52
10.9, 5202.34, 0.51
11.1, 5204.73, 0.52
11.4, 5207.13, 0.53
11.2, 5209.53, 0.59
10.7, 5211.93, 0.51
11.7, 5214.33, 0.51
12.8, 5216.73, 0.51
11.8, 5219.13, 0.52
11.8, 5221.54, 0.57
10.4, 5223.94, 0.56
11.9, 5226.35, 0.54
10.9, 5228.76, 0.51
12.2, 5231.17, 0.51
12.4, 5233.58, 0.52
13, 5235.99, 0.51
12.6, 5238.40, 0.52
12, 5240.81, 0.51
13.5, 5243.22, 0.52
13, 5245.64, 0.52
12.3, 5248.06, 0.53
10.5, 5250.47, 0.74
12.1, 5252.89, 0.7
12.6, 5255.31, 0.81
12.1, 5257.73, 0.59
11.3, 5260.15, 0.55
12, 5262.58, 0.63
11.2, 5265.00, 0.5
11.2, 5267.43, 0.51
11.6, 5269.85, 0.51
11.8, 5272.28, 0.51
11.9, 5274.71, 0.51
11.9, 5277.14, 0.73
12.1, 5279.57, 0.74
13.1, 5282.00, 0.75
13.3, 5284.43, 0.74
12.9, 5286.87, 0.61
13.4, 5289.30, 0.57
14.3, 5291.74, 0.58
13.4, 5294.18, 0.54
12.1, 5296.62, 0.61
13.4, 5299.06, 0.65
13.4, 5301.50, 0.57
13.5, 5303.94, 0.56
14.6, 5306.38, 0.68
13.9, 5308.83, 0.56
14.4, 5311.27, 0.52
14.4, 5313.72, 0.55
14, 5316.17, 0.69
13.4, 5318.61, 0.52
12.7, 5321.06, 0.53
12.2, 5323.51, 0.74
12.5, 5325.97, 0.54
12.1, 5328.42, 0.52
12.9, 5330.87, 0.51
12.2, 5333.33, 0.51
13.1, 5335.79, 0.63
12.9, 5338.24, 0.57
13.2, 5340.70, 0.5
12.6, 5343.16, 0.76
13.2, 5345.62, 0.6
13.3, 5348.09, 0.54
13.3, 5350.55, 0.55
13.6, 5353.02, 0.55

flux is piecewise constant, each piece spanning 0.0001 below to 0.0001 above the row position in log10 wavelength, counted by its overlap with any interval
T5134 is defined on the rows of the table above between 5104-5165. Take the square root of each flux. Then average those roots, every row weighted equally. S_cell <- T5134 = 3.396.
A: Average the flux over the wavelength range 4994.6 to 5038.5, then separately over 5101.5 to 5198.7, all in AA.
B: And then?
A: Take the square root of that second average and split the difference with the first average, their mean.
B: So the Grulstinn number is 7.41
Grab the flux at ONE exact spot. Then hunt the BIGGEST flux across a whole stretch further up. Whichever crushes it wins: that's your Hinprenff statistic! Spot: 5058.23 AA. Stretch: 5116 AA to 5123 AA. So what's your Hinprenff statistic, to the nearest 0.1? 12.9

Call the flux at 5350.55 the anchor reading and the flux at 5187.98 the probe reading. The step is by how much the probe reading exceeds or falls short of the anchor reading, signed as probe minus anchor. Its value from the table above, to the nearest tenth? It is -2.5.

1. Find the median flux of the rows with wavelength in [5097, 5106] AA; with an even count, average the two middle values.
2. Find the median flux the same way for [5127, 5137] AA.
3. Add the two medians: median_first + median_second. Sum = 23.6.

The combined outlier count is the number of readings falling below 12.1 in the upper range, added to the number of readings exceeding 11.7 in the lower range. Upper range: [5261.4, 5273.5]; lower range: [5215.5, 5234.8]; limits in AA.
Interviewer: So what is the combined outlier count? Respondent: 11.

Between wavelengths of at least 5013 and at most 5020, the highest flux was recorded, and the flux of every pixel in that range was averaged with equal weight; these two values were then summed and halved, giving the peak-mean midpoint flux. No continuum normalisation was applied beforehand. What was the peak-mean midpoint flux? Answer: 11.7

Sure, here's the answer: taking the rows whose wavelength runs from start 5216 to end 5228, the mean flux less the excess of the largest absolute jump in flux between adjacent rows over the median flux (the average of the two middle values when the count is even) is 22.0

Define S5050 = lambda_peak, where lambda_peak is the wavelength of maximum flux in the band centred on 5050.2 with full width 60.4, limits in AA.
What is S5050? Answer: 5048.92 AA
